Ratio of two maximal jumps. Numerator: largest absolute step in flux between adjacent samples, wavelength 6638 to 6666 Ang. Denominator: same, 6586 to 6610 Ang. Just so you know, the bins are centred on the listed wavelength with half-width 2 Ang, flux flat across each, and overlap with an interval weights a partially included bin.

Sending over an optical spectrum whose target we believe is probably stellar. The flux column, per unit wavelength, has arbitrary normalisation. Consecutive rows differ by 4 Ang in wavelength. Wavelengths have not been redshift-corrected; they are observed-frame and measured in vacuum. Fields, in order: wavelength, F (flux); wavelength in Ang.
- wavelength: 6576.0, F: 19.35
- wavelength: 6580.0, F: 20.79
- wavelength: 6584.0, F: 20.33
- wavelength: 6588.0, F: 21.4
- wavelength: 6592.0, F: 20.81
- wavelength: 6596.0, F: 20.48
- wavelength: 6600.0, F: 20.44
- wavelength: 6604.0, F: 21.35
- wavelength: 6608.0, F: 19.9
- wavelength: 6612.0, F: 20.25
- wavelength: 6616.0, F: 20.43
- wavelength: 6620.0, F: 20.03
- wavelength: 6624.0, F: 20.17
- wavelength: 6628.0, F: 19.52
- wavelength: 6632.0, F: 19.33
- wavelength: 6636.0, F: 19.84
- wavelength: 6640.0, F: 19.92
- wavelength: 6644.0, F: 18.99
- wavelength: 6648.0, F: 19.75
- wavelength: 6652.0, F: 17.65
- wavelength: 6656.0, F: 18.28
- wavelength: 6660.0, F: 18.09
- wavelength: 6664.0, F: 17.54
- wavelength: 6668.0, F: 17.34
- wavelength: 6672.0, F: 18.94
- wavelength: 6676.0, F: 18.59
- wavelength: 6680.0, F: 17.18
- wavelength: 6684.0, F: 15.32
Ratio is 1.4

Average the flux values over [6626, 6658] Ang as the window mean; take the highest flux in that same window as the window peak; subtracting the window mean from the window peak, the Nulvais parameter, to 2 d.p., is 0.76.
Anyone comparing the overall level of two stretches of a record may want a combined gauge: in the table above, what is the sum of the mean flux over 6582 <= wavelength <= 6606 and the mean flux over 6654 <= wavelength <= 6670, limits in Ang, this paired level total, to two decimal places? 38.61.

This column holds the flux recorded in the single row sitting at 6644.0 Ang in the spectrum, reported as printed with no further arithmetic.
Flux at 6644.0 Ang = 18.99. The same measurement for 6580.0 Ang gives 20.79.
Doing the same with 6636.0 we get 19.84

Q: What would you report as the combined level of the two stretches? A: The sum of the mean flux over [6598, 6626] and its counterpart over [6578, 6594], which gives 41.2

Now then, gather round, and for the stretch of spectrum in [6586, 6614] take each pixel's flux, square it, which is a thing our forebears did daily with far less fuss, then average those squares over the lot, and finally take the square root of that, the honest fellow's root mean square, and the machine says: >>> 20.7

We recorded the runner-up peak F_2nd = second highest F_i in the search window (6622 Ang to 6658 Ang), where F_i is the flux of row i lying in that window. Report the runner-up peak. 19.92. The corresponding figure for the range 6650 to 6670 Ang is 18.09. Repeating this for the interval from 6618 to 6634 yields 20.03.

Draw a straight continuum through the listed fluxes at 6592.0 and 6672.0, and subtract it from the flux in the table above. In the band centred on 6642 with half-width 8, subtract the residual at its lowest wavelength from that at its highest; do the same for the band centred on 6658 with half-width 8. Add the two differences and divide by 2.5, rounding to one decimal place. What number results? 0.1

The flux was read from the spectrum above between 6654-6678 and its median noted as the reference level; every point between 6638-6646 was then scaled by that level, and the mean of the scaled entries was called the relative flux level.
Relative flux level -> 1.07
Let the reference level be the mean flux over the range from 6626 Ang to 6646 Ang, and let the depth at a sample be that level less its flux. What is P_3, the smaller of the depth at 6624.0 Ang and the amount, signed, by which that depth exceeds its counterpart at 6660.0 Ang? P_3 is -2.1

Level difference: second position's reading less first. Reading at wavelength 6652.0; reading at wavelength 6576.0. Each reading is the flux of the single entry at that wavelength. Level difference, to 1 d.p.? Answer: 1.7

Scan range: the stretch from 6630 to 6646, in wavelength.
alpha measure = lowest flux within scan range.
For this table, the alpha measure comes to 18.99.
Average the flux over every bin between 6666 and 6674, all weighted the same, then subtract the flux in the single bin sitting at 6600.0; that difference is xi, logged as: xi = -2.3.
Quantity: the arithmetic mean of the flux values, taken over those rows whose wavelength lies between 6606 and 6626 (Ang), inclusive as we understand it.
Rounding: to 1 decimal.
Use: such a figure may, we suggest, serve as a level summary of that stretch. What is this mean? 20.2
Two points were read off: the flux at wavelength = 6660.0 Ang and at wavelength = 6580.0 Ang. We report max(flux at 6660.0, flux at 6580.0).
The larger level 20.8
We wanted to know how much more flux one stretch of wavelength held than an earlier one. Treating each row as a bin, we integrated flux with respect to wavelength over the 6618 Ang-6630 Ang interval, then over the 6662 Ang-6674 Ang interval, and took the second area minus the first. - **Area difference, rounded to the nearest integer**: -24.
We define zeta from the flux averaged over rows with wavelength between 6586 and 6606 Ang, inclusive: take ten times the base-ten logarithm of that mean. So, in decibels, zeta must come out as 13.2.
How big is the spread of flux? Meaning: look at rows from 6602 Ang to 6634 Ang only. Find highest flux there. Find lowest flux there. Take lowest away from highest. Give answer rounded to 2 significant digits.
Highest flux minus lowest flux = 2.0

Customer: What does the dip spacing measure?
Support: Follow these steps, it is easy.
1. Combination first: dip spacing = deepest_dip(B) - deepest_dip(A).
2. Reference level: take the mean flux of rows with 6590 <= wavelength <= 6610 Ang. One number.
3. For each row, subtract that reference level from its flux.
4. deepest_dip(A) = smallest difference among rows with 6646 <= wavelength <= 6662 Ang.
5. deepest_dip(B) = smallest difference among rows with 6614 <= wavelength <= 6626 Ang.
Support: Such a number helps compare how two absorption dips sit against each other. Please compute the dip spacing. 2.4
